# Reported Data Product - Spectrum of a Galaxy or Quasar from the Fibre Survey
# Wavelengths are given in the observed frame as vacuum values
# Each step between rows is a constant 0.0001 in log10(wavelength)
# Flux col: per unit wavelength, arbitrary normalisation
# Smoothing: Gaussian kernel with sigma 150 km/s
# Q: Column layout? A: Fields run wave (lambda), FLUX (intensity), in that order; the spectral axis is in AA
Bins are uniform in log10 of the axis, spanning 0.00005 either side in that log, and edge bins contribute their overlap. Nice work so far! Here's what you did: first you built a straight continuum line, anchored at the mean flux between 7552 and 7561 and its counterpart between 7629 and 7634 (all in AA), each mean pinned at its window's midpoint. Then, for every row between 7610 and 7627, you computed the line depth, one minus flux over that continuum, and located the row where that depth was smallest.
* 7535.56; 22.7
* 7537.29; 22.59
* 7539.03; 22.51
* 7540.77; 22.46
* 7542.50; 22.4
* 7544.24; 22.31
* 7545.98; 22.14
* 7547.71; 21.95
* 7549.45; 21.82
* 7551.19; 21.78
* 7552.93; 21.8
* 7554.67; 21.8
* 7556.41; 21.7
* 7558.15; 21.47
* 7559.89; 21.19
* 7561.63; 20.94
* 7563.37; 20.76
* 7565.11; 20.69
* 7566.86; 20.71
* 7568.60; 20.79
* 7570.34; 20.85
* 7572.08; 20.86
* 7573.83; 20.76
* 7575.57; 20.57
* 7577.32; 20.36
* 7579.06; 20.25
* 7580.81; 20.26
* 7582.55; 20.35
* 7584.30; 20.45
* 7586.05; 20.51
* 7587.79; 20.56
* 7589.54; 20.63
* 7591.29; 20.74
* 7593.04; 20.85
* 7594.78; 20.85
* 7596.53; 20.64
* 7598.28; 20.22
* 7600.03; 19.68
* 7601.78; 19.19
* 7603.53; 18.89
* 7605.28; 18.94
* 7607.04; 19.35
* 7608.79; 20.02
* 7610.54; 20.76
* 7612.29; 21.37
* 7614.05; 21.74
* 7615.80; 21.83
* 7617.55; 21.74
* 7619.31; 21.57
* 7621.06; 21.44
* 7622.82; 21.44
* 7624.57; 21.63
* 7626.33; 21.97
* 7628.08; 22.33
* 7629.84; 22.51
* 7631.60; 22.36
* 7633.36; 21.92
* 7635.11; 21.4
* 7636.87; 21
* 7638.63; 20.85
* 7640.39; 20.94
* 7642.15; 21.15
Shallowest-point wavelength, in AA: 7626.33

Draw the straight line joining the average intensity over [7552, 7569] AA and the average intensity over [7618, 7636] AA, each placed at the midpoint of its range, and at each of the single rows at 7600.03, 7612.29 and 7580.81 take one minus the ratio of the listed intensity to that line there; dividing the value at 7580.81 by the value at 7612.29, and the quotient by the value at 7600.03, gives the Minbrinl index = 39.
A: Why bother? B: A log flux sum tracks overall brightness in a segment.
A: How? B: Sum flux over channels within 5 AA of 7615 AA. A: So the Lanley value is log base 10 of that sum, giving 2.11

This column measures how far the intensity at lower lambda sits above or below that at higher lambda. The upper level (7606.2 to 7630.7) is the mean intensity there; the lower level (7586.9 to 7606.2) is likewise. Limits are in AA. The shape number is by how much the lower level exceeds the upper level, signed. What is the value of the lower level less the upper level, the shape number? -1.3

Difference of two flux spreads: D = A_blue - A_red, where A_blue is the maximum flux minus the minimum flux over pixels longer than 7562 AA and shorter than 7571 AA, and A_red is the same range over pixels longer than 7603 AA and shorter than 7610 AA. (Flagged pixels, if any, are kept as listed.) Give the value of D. -1.0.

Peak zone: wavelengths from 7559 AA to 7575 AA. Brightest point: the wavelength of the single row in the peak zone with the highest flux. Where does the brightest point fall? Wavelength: 7559.89 AA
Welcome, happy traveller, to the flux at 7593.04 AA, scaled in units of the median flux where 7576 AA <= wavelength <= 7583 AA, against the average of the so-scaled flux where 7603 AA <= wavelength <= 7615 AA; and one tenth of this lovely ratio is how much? 0.103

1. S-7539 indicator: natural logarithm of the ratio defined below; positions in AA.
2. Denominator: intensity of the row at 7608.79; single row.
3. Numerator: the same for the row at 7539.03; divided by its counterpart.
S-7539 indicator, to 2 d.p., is 0.12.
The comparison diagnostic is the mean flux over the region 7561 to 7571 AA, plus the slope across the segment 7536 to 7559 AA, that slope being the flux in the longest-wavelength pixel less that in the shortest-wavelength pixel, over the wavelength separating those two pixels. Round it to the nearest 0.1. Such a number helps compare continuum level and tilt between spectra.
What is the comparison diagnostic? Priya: 20.7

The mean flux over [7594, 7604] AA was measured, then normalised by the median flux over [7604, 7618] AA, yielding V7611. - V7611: 0.95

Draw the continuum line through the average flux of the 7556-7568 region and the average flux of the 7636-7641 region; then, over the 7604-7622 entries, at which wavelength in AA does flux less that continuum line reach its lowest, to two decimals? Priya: 7605.28 AA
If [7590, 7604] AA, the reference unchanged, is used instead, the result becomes 7603.53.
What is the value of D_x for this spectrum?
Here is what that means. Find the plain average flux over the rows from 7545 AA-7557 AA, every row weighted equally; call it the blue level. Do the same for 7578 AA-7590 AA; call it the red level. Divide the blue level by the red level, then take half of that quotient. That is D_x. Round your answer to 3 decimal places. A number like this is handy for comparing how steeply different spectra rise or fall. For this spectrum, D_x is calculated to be 0.535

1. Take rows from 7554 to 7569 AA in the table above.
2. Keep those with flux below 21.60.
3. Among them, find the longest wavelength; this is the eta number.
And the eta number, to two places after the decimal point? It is 7568.60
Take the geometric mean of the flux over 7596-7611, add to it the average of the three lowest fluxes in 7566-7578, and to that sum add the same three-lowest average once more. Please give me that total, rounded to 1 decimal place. 60.8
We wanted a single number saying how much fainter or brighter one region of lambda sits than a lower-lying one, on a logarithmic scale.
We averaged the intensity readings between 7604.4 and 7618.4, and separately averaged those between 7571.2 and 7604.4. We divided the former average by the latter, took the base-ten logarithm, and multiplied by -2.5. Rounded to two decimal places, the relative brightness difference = -0.02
